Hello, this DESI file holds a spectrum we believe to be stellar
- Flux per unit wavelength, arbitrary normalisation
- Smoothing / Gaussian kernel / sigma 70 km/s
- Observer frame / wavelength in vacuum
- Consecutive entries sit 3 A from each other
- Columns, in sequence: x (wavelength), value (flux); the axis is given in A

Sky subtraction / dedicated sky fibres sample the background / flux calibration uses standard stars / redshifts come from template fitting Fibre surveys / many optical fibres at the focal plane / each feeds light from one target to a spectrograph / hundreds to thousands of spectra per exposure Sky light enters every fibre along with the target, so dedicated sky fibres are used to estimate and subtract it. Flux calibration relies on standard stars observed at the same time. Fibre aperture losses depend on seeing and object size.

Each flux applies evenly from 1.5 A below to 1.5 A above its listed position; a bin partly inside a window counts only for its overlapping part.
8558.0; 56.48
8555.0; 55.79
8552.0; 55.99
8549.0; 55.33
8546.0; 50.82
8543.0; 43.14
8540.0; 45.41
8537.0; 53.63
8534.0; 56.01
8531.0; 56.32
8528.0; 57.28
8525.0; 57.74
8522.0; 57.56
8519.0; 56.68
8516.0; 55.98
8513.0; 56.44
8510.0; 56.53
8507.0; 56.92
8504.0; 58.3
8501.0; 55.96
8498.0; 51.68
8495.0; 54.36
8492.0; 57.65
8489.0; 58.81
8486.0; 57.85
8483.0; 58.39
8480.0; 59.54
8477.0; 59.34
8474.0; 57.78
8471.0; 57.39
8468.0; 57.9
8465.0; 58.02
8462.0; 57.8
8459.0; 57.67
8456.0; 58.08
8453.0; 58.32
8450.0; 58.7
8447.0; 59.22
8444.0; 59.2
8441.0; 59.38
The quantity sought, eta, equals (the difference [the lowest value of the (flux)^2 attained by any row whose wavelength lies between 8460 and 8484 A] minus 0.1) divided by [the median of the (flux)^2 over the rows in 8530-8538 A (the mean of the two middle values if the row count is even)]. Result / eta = 1.05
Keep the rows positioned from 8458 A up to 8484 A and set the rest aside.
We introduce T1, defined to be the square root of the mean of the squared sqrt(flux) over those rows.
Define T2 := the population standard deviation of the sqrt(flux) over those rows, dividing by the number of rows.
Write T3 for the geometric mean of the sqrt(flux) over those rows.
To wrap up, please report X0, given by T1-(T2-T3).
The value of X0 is 15.2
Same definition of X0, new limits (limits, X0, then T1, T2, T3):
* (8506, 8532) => 15.0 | 7.54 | 0.04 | 7.54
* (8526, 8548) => 14.0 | 7.20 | 0.37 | 7.18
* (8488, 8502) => 14.8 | 7.46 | 0.17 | 7.46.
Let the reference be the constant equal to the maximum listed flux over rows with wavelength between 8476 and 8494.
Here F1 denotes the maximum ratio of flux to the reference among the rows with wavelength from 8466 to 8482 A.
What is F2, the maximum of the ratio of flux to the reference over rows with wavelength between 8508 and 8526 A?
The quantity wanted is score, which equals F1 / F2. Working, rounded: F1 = 1.00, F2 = 0.970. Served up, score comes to 1.03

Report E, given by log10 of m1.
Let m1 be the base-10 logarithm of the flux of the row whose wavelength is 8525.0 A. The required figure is 0.246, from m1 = 1.761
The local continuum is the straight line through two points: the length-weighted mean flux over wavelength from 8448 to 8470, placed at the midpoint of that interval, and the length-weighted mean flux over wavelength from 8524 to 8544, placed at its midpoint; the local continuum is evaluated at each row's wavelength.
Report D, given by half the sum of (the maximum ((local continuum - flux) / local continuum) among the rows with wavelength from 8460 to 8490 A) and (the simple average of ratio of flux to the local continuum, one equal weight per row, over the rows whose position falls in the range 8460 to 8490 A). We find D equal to 0.512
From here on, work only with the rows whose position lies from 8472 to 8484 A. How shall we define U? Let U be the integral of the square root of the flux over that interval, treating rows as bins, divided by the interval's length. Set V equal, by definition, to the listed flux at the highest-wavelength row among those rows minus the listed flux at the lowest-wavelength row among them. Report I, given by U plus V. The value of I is 8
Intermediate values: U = 7.66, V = 0.6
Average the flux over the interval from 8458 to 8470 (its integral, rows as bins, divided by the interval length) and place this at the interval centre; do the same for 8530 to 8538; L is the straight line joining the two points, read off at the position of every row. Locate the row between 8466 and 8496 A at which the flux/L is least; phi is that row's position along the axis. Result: 8495.0 A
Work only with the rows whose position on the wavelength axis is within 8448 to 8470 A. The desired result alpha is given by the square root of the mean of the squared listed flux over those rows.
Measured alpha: 58.1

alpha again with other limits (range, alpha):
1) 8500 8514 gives 56.8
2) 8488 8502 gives 55.7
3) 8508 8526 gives 56.8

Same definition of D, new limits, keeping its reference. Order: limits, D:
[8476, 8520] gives 0.548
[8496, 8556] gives 0.599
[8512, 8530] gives 0.512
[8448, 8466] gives 0.503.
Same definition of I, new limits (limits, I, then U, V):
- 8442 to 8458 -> 7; 7.66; -1.1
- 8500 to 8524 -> 9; 7.54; 1.6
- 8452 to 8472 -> 7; 7.61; -0.9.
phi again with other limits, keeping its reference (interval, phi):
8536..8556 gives 8543.0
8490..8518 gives 8498.0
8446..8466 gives 8459.0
